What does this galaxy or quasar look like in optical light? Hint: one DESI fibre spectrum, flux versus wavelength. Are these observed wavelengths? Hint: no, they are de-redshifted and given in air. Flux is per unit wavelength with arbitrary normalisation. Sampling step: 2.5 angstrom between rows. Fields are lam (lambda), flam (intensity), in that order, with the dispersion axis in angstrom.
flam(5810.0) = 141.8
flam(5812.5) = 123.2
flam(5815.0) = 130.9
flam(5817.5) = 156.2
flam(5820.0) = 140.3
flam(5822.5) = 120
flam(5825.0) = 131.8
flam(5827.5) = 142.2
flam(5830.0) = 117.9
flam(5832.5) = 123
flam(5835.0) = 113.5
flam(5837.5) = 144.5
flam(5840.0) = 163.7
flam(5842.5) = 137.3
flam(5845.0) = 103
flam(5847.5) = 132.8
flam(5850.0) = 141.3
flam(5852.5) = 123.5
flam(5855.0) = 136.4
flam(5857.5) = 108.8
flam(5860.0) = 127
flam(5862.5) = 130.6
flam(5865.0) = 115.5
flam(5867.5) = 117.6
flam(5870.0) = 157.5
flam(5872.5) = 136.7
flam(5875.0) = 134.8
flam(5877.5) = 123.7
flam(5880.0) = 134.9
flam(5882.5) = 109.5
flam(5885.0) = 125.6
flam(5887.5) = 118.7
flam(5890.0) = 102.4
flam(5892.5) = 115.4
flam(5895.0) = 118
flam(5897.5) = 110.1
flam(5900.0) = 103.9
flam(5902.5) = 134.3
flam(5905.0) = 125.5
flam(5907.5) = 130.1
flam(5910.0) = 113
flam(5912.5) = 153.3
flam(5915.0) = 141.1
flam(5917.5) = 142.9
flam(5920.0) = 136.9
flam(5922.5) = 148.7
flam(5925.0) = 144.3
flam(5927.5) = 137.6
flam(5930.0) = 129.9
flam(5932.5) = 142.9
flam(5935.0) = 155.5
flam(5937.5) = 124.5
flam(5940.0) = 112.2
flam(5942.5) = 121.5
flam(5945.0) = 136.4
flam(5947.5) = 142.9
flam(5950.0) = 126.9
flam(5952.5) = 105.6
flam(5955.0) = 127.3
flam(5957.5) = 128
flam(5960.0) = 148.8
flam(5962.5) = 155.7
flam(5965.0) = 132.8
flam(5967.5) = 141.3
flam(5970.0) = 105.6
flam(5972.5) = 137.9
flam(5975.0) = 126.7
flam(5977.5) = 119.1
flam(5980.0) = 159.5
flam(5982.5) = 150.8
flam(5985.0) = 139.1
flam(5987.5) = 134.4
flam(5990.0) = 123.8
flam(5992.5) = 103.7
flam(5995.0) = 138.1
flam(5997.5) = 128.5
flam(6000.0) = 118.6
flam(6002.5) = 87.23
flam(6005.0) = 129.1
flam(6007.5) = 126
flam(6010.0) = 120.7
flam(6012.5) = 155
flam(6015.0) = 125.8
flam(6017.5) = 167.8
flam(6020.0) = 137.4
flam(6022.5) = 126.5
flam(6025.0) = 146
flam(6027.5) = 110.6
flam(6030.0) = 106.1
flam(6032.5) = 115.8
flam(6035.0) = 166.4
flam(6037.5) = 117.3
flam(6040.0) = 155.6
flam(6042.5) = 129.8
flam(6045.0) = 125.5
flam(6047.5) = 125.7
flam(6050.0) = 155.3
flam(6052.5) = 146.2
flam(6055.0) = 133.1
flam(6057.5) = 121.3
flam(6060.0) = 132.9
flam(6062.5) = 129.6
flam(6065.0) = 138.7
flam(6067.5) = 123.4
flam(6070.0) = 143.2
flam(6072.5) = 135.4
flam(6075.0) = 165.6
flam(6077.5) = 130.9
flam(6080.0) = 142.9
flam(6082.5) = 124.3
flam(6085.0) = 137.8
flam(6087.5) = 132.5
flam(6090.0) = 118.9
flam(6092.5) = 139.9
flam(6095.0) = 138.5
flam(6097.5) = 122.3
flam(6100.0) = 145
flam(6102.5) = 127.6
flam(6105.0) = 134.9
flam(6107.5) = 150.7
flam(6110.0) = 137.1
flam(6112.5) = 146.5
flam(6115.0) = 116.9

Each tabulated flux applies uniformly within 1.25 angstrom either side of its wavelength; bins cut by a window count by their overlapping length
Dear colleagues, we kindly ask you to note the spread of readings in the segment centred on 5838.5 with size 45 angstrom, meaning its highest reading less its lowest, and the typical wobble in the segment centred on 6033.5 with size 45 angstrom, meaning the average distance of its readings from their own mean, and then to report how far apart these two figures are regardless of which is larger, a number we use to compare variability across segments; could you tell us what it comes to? 45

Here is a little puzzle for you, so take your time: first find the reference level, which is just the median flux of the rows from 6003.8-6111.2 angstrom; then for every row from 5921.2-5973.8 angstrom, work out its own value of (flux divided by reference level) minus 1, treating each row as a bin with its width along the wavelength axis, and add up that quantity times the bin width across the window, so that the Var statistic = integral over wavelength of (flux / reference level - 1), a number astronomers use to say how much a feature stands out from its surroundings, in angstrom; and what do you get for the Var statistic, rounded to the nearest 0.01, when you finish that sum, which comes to 0.29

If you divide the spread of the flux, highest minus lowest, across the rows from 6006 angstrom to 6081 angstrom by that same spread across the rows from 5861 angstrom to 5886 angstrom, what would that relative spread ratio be 1.29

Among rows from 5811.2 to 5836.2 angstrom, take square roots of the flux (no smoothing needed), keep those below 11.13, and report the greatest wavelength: 5835.0 angstrom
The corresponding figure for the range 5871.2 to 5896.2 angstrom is 5895.0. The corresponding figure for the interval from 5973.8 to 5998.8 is 5992.5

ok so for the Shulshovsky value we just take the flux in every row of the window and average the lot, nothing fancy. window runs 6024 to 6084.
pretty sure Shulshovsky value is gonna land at 134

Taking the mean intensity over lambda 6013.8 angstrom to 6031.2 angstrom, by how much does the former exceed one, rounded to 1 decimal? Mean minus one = 130.5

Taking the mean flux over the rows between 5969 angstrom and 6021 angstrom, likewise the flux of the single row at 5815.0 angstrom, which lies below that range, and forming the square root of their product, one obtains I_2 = 131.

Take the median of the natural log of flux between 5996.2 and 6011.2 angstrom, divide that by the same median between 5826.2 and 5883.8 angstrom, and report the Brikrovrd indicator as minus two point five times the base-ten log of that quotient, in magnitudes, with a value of 0.013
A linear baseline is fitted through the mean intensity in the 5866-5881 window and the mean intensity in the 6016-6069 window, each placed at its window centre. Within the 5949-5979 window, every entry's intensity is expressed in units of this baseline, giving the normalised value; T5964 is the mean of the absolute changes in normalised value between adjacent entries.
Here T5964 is 0.13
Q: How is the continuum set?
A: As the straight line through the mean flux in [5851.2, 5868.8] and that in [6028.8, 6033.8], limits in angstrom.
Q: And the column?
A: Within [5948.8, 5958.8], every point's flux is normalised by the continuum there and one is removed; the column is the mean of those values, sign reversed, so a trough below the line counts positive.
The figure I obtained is -0.05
